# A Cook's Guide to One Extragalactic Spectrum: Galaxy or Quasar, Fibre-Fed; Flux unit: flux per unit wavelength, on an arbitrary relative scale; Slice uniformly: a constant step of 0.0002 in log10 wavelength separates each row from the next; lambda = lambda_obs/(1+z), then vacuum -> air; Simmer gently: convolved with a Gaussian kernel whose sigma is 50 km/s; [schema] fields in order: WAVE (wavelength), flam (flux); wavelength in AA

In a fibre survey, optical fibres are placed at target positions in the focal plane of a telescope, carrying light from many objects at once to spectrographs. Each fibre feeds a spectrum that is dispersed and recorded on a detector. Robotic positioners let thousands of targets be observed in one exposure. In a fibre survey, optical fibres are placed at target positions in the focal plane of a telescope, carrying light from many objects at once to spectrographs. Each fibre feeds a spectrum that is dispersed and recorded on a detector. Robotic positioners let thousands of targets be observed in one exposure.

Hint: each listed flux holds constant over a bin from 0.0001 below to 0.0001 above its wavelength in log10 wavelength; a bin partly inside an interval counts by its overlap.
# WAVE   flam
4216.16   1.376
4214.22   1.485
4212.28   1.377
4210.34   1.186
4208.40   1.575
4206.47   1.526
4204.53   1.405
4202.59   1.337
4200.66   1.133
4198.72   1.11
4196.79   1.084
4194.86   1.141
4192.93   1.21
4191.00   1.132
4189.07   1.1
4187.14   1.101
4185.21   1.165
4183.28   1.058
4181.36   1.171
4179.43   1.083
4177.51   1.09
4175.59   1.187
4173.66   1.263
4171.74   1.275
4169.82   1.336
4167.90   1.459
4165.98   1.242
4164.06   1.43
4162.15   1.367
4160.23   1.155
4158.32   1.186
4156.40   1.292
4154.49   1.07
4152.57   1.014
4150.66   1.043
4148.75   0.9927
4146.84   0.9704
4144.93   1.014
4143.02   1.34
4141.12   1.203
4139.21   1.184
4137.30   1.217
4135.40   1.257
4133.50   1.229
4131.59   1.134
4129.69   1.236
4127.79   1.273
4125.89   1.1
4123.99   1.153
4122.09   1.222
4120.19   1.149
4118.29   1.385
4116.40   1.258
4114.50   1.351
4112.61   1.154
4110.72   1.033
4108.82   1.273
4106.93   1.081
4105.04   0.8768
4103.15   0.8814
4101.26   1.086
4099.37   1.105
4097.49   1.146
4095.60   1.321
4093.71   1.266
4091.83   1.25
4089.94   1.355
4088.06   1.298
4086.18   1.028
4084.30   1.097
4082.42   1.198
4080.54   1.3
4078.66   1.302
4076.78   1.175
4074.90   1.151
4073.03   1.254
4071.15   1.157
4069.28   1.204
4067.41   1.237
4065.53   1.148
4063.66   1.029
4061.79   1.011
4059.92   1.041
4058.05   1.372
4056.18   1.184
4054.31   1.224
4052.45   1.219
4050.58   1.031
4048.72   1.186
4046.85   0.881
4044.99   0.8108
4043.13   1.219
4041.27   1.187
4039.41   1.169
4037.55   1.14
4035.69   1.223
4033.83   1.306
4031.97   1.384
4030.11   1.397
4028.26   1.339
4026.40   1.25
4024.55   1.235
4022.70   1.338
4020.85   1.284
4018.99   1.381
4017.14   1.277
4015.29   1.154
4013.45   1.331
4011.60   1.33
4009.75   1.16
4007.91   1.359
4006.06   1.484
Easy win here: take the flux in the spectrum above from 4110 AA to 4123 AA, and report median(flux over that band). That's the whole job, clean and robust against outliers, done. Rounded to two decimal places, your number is 1.22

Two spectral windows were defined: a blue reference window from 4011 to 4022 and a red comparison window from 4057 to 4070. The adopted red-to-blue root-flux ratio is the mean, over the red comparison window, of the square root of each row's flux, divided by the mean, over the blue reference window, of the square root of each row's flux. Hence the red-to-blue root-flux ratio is 0.94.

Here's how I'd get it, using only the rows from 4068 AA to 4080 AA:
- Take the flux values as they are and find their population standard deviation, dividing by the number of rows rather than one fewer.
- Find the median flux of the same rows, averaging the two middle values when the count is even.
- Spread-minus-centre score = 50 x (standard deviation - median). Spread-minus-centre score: -56.7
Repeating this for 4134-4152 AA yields -52.9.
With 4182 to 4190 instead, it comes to -53.1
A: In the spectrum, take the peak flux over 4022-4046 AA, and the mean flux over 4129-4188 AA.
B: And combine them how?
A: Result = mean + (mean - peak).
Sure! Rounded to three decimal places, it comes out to 0.975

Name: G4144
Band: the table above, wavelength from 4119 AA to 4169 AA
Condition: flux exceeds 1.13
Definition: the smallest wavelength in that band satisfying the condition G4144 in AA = 4120.19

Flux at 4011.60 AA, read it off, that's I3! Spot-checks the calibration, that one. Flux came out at 1.33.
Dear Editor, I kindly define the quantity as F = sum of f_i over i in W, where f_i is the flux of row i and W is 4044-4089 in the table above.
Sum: 27.5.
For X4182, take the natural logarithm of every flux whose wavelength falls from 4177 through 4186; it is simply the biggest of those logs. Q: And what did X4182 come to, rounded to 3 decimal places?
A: 0.158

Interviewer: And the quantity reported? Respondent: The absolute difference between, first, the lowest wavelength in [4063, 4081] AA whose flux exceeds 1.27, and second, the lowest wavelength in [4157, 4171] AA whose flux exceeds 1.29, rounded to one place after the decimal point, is 83.5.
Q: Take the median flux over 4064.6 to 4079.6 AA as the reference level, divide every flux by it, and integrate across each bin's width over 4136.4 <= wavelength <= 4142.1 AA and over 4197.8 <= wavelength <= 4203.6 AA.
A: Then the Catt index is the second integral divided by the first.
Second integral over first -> 1.01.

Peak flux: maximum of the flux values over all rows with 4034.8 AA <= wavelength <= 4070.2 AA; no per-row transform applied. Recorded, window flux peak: 1.372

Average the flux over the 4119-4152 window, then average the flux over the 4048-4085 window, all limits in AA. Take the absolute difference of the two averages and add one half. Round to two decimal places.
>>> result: 0.52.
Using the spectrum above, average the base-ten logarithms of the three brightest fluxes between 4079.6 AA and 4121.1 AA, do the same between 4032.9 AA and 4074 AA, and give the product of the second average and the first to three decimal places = 0.016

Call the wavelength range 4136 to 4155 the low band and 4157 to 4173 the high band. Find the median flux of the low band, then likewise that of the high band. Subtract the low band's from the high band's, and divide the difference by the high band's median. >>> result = 0.19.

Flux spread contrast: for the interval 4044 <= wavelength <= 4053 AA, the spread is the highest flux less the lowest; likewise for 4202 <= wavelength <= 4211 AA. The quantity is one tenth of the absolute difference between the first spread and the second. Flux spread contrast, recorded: 0.0019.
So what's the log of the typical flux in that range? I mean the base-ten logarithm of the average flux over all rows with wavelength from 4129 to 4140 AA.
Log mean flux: 0.083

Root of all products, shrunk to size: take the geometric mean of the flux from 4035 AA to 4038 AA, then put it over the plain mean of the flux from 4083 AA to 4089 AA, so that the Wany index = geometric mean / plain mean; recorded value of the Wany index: 1.03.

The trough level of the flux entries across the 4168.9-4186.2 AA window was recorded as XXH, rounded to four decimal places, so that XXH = 1.0580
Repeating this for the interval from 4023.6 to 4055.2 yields 0.8108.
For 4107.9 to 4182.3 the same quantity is 0.9704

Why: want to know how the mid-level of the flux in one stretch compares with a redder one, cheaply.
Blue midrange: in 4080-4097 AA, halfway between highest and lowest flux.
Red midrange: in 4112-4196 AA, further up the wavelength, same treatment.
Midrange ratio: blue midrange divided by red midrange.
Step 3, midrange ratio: 0.98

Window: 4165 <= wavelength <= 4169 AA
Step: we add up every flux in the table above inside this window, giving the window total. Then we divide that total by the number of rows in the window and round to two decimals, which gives 1.35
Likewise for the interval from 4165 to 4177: 1.29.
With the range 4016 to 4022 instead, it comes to 1.31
